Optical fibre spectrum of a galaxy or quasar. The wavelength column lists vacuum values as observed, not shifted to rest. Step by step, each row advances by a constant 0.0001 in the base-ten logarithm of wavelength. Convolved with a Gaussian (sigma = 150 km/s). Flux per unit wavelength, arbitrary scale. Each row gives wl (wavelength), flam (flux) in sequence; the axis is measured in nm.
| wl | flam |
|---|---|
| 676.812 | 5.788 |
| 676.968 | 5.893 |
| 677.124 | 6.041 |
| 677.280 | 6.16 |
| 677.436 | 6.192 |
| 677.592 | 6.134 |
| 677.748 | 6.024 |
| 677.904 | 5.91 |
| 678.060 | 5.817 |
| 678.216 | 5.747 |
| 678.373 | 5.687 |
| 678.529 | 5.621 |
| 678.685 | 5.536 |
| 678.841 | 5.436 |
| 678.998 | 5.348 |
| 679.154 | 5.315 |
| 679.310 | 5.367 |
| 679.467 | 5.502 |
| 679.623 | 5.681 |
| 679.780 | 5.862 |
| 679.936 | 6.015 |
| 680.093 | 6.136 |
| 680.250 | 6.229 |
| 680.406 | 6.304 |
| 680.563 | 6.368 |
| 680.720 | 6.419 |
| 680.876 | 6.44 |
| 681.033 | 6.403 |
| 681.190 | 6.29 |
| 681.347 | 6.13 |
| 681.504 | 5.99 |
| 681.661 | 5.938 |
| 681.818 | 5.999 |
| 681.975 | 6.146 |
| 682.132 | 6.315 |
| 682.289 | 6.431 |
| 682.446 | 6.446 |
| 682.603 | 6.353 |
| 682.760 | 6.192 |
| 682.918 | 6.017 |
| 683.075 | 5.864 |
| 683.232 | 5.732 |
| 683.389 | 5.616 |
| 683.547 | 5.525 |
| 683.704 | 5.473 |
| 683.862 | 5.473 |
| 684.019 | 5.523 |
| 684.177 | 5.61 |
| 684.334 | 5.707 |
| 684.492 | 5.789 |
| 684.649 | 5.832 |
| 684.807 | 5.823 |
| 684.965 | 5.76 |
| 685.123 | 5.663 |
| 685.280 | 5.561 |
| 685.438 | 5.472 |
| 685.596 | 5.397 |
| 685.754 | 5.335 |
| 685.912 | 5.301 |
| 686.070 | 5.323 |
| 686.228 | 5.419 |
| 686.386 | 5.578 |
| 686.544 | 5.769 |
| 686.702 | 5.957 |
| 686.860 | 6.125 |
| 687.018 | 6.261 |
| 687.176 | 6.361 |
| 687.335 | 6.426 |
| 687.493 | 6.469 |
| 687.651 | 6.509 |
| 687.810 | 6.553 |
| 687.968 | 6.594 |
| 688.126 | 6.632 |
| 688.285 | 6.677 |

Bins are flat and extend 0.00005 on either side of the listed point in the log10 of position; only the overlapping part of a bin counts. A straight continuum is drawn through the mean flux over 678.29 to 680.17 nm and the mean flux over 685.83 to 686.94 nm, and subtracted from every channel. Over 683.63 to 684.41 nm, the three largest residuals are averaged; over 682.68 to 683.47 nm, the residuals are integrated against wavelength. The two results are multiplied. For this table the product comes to 0.00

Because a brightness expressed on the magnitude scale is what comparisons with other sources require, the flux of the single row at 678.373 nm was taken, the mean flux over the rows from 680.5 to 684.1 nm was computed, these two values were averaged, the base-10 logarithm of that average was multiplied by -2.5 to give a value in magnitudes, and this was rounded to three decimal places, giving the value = -1.921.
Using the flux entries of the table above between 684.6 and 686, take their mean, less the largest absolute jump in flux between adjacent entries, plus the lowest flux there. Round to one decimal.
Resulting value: 10.8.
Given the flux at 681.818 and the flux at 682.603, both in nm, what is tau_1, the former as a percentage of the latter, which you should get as 94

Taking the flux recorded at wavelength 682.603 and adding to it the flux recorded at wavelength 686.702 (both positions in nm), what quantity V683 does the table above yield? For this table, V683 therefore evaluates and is 12.3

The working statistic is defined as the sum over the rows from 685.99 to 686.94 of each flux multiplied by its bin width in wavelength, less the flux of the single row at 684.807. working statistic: -0.4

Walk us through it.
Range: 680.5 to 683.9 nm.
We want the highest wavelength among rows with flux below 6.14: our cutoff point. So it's 683.862 nm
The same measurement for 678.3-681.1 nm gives 680.093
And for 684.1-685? 684.965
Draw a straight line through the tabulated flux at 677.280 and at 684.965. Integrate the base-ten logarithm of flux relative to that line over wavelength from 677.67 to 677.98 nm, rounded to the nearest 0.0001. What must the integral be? -0.0037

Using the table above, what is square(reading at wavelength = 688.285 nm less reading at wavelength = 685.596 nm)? 1.6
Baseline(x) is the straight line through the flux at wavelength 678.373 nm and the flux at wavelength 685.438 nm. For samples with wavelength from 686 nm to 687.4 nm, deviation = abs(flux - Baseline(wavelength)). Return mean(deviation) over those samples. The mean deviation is 0.51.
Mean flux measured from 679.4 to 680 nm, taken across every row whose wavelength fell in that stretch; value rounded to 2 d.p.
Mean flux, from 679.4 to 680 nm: 5.77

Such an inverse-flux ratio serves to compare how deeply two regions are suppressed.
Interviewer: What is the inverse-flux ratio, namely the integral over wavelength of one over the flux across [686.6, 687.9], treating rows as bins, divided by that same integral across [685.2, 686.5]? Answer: 0.86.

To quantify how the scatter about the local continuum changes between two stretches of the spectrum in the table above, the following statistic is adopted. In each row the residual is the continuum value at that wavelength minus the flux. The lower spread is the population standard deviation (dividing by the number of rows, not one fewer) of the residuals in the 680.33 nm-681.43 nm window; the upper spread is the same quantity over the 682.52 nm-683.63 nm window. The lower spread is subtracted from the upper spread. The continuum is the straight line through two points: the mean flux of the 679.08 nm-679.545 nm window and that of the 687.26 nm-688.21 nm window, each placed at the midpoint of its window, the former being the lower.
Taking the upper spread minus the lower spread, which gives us 0.20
